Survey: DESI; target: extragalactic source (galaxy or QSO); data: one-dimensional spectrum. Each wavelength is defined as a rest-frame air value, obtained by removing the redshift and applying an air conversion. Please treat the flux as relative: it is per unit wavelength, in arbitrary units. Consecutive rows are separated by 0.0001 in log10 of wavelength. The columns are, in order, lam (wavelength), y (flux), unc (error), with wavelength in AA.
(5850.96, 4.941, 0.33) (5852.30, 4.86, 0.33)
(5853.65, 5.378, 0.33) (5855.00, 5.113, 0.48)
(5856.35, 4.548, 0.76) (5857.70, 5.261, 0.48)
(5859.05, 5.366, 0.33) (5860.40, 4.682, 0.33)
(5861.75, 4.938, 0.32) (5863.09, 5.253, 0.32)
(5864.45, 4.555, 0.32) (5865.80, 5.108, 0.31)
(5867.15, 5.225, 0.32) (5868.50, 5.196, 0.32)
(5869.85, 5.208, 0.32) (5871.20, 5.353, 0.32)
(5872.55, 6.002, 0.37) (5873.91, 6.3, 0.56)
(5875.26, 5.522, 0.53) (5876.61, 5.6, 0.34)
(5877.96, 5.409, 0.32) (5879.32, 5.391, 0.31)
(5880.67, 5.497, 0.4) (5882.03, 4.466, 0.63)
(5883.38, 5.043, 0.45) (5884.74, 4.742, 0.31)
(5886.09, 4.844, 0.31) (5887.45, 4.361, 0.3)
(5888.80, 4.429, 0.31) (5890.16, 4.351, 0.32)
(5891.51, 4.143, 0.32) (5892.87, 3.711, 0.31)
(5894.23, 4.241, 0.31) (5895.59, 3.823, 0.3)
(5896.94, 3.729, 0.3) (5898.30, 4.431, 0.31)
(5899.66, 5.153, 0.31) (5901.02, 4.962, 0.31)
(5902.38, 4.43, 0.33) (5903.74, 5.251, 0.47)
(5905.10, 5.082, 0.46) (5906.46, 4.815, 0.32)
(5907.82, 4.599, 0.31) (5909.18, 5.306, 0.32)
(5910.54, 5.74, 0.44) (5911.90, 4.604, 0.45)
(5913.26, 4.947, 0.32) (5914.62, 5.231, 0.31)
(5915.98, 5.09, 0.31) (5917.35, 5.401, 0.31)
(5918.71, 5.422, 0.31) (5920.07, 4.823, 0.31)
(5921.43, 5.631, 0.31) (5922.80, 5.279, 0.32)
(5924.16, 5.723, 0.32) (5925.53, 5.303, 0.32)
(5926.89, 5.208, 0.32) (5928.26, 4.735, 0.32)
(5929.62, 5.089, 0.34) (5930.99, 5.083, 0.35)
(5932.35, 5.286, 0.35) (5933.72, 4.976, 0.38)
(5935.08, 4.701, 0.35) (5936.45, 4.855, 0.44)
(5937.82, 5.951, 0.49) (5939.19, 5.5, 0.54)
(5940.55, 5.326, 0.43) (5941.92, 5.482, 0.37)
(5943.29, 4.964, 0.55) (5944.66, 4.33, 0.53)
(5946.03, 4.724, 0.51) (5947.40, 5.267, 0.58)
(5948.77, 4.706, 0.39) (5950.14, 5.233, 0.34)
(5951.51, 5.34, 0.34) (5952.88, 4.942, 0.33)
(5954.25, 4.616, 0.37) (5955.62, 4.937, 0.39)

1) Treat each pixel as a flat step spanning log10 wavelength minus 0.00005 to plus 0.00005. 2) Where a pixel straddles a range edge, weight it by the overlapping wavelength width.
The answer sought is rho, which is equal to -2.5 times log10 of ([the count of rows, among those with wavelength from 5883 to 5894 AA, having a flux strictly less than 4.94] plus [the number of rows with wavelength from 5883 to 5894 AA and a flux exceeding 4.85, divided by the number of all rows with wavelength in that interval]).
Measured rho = -2.1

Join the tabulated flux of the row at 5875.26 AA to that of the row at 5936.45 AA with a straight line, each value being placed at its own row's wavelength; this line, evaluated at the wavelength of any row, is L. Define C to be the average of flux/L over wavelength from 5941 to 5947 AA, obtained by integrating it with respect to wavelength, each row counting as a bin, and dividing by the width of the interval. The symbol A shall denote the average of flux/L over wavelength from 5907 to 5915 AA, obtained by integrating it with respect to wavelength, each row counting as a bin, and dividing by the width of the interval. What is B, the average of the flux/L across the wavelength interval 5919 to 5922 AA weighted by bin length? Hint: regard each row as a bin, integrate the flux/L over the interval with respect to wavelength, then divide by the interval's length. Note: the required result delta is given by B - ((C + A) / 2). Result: 0.04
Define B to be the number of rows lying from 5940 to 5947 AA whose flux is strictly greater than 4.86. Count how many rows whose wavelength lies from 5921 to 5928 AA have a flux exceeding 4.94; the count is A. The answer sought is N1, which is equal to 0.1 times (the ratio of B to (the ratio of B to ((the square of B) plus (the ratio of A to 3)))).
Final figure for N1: 1.1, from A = 5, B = 3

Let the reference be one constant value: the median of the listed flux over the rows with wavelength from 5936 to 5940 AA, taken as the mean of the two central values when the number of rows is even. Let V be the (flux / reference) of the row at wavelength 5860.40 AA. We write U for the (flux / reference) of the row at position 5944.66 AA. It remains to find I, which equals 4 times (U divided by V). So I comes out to 3.70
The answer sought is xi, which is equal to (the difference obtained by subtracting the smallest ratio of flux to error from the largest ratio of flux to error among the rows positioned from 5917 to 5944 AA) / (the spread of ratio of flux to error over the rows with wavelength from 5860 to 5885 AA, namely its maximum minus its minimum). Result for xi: 0.9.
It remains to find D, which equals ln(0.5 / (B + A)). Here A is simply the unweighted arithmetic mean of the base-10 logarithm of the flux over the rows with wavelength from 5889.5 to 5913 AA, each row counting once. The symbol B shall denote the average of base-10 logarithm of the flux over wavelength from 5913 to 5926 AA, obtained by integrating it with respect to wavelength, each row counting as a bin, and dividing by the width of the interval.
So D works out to -1.02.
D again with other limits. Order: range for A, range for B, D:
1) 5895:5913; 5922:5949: -1.02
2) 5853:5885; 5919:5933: -1.05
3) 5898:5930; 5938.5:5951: -1.04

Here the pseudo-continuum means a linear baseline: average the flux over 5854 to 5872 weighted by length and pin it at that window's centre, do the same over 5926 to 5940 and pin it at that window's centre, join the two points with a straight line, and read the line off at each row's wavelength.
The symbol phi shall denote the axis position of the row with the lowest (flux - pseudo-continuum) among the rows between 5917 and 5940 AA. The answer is 5935.08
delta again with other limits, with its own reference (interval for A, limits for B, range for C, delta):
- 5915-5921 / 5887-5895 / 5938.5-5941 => -0.29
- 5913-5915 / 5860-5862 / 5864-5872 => -0.11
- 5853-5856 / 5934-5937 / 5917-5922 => 0.01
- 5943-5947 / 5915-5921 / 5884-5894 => 0.13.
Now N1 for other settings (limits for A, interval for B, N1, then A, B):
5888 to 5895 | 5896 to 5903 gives 0.4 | 0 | 2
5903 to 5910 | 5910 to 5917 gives 1.7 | 3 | 4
